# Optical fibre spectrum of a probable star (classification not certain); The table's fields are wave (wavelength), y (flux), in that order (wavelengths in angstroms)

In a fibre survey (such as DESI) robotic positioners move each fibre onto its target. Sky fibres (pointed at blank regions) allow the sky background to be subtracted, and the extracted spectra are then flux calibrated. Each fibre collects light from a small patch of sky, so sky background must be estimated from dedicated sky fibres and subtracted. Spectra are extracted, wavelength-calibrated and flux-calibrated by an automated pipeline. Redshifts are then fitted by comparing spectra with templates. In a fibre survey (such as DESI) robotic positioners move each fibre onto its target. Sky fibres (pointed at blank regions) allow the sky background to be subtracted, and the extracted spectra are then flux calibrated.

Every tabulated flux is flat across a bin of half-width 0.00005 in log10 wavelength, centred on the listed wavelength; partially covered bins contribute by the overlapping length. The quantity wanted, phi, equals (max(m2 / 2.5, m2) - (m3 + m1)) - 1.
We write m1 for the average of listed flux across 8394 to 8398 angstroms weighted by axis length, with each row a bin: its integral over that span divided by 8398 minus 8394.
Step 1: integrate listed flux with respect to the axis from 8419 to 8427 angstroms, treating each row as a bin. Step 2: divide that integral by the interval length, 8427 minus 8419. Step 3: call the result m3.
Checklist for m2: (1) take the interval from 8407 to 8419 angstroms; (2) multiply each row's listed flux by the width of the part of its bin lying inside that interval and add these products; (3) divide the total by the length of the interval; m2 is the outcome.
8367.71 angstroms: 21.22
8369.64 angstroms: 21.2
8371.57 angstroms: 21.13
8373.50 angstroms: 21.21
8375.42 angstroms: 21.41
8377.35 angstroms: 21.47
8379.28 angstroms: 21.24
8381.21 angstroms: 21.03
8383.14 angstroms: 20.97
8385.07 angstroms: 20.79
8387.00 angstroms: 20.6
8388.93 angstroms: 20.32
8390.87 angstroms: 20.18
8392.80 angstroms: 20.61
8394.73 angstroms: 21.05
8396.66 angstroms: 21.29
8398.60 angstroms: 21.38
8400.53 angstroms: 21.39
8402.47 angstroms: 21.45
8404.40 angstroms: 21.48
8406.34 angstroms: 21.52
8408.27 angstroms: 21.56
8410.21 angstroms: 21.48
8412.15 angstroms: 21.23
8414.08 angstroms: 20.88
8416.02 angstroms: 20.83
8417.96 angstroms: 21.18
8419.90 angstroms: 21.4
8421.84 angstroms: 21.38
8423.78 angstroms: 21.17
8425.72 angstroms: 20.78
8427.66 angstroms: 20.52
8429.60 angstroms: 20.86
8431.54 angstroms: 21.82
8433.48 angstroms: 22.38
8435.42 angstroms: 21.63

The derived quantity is -22.1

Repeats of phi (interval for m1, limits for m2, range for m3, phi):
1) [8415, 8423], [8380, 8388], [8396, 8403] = -22.7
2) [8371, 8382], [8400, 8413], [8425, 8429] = -21.5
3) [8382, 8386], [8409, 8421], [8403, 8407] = -22.2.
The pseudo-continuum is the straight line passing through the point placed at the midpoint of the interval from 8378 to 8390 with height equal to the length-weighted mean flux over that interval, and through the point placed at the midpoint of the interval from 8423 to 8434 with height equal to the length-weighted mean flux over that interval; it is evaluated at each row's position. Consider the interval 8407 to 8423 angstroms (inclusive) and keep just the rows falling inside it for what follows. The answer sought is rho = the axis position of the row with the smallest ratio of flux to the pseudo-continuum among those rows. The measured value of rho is 8416.02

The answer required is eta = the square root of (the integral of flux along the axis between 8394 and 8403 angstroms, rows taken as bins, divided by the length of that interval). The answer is 4.62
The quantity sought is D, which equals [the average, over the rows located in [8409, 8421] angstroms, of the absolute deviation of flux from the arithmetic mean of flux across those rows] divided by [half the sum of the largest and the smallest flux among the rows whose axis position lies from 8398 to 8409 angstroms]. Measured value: 0.0097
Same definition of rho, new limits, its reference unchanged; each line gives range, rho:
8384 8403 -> 8390.87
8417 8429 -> 8427.66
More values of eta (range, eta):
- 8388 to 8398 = 4.55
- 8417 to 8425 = 4.61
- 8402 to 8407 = 4.64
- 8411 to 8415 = 4.59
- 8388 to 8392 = 4.50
